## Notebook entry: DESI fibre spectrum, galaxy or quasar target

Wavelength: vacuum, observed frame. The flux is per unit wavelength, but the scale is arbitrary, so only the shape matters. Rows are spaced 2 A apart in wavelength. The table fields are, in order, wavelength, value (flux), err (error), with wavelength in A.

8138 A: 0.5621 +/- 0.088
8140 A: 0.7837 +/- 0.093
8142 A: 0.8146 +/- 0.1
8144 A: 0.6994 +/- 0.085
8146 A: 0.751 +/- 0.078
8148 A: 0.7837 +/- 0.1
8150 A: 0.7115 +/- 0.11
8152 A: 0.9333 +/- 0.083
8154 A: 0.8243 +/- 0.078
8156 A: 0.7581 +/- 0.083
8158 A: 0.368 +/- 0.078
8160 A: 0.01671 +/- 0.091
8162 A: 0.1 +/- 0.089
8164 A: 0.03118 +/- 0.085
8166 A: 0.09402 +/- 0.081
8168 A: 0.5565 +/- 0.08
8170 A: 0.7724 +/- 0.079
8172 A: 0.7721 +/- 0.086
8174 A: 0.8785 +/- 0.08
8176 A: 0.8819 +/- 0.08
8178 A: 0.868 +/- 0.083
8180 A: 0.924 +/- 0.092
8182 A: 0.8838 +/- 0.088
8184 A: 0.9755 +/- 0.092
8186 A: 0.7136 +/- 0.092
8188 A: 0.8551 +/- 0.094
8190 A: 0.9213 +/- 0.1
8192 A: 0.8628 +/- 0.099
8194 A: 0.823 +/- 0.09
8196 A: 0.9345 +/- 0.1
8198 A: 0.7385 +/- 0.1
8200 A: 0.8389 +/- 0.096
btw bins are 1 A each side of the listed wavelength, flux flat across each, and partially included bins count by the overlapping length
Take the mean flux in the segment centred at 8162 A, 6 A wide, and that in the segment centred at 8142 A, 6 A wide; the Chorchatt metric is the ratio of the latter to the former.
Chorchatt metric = 15.5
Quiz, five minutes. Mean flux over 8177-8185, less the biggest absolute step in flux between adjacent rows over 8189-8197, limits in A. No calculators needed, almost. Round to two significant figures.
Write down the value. 0.80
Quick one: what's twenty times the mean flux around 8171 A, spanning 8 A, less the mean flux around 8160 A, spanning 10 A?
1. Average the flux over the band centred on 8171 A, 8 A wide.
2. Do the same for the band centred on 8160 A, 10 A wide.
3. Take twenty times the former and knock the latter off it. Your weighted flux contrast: 14.6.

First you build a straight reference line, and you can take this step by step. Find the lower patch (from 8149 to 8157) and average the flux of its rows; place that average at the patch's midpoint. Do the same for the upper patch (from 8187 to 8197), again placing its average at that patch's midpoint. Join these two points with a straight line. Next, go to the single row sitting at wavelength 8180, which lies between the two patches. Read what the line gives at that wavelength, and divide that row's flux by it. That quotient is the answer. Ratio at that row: 1.1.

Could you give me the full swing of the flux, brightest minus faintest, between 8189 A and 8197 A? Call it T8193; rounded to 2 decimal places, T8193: 0.11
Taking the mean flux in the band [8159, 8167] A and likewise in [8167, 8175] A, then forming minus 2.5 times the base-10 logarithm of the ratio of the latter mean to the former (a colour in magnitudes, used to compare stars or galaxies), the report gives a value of -2.73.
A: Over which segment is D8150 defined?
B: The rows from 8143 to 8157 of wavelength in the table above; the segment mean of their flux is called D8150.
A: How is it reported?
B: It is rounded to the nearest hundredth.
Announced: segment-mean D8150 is 0.78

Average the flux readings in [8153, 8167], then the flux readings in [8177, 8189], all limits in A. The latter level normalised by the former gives 2.8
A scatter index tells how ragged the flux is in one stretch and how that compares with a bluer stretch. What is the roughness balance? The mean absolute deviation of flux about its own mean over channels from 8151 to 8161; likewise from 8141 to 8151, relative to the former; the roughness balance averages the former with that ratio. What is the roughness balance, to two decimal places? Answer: 0.22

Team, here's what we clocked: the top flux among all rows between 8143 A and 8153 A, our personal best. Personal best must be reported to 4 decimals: 0.9333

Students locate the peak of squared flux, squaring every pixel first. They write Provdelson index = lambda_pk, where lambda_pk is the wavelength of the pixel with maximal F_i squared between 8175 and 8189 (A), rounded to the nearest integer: 8184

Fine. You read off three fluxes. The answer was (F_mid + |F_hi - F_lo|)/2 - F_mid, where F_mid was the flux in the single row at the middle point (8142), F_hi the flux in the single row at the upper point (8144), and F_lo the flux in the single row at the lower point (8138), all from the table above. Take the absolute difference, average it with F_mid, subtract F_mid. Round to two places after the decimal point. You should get -0.34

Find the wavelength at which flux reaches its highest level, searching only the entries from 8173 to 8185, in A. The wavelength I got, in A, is 8184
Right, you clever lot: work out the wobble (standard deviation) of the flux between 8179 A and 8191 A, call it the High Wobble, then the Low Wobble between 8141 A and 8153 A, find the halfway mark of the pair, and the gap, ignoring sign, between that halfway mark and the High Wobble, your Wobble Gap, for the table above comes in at 0.002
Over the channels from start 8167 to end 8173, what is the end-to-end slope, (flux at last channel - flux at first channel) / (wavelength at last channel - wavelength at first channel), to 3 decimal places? 0.054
